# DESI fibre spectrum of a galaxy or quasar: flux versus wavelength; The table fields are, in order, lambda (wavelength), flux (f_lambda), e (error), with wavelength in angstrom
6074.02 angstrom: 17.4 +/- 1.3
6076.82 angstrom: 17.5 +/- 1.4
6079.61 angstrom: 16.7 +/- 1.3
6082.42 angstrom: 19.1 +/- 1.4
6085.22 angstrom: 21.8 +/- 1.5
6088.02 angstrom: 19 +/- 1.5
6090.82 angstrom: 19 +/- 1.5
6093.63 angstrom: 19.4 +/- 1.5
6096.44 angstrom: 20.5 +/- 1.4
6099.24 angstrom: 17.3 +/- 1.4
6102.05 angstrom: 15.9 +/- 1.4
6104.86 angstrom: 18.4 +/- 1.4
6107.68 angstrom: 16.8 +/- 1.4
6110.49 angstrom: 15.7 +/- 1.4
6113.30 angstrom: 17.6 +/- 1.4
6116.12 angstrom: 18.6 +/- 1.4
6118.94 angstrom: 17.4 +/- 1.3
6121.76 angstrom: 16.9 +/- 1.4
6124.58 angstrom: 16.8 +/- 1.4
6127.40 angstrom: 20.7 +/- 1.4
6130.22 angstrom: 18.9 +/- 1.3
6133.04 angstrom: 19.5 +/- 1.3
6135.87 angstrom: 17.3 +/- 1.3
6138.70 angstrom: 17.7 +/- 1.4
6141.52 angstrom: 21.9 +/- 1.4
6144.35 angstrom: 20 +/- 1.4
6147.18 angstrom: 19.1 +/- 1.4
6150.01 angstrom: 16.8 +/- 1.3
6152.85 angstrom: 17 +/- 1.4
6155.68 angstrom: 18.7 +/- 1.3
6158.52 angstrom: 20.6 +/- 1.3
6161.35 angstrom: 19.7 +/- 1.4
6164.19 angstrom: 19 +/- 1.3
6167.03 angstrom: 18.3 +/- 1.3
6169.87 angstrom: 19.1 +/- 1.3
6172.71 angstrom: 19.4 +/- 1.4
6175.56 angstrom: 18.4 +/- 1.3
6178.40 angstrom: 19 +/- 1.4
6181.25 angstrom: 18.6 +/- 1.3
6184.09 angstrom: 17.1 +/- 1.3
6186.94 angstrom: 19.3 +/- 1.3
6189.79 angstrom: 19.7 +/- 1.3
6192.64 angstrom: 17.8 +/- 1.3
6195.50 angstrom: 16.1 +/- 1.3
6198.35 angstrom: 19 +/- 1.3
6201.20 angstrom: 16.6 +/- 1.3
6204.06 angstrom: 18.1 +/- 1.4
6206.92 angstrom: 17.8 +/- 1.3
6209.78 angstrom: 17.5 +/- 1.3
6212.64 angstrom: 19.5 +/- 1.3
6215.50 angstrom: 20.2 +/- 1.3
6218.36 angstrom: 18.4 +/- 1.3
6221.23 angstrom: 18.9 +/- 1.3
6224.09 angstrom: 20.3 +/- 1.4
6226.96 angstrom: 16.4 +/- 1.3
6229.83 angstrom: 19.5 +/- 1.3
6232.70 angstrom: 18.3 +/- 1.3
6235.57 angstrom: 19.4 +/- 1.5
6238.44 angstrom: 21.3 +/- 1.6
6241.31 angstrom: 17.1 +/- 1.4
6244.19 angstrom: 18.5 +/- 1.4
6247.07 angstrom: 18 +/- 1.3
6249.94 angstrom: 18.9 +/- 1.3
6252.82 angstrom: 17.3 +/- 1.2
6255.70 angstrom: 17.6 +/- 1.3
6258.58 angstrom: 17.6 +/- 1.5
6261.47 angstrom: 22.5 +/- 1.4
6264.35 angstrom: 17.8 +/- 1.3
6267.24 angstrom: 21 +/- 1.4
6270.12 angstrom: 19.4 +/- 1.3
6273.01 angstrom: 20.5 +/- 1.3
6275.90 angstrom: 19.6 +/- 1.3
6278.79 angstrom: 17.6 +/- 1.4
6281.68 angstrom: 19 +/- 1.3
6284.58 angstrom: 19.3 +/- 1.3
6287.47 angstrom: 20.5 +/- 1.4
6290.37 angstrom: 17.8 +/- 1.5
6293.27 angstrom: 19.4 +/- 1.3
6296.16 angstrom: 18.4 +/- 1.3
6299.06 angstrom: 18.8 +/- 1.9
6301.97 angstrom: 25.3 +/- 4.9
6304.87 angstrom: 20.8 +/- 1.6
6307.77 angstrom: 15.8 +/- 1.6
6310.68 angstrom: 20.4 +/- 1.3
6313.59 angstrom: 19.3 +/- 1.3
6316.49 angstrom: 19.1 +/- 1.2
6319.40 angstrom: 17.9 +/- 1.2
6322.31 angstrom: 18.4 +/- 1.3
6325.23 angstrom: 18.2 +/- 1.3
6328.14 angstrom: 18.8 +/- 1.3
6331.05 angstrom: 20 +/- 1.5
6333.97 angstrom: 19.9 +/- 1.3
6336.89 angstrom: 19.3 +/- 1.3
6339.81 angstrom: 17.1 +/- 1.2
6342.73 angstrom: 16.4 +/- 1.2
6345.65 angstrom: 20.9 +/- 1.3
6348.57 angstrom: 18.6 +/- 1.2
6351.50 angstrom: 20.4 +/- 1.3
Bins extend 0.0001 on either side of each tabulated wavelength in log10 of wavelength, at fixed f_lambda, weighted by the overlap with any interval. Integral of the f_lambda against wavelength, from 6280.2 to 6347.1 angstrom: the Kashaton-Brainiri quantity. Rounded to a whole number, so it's 1282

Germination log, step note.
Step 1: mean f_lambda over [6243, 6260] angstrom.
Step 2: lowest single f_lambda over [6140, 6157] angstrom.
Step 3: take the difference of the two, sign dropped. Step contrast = 1.2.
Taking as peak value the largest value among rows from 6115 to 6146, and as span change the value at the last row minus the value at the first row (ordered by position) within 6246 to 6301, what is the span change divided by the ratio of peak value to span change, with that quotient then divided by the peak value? 0.0013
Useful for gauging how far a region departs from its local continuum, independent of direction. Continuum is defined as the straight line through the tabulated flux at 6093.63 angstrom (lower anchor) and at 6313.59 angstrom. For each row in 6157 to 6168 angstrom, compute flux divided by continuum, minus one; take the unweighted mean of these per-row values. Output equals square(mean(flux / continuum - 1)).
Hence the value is 0.0000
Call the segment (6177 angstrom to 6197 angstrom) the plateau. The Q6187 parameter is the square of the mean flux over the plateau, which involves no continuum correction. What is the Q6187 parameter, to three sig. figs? 332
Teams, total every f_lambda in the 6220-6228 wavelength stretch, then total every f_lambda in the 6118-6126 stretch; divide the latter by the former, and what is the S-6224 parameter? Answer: 0.92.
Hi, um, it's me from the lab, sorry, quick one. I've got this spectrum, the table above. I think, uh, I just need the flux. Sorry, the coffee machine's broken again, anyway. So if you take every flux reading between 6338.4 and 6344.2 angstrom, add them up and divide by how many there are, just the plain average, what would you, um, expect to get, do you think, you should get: 16.8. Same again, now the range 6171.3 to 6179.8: 18.9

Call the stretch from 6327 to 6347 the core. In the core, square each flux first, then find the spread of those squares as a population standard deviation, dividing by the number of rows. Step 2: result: 56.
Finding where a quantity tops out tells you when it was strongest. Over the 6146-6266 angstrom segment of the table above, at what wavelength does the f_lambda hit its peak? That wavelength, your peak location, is 6261.47 angstrom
